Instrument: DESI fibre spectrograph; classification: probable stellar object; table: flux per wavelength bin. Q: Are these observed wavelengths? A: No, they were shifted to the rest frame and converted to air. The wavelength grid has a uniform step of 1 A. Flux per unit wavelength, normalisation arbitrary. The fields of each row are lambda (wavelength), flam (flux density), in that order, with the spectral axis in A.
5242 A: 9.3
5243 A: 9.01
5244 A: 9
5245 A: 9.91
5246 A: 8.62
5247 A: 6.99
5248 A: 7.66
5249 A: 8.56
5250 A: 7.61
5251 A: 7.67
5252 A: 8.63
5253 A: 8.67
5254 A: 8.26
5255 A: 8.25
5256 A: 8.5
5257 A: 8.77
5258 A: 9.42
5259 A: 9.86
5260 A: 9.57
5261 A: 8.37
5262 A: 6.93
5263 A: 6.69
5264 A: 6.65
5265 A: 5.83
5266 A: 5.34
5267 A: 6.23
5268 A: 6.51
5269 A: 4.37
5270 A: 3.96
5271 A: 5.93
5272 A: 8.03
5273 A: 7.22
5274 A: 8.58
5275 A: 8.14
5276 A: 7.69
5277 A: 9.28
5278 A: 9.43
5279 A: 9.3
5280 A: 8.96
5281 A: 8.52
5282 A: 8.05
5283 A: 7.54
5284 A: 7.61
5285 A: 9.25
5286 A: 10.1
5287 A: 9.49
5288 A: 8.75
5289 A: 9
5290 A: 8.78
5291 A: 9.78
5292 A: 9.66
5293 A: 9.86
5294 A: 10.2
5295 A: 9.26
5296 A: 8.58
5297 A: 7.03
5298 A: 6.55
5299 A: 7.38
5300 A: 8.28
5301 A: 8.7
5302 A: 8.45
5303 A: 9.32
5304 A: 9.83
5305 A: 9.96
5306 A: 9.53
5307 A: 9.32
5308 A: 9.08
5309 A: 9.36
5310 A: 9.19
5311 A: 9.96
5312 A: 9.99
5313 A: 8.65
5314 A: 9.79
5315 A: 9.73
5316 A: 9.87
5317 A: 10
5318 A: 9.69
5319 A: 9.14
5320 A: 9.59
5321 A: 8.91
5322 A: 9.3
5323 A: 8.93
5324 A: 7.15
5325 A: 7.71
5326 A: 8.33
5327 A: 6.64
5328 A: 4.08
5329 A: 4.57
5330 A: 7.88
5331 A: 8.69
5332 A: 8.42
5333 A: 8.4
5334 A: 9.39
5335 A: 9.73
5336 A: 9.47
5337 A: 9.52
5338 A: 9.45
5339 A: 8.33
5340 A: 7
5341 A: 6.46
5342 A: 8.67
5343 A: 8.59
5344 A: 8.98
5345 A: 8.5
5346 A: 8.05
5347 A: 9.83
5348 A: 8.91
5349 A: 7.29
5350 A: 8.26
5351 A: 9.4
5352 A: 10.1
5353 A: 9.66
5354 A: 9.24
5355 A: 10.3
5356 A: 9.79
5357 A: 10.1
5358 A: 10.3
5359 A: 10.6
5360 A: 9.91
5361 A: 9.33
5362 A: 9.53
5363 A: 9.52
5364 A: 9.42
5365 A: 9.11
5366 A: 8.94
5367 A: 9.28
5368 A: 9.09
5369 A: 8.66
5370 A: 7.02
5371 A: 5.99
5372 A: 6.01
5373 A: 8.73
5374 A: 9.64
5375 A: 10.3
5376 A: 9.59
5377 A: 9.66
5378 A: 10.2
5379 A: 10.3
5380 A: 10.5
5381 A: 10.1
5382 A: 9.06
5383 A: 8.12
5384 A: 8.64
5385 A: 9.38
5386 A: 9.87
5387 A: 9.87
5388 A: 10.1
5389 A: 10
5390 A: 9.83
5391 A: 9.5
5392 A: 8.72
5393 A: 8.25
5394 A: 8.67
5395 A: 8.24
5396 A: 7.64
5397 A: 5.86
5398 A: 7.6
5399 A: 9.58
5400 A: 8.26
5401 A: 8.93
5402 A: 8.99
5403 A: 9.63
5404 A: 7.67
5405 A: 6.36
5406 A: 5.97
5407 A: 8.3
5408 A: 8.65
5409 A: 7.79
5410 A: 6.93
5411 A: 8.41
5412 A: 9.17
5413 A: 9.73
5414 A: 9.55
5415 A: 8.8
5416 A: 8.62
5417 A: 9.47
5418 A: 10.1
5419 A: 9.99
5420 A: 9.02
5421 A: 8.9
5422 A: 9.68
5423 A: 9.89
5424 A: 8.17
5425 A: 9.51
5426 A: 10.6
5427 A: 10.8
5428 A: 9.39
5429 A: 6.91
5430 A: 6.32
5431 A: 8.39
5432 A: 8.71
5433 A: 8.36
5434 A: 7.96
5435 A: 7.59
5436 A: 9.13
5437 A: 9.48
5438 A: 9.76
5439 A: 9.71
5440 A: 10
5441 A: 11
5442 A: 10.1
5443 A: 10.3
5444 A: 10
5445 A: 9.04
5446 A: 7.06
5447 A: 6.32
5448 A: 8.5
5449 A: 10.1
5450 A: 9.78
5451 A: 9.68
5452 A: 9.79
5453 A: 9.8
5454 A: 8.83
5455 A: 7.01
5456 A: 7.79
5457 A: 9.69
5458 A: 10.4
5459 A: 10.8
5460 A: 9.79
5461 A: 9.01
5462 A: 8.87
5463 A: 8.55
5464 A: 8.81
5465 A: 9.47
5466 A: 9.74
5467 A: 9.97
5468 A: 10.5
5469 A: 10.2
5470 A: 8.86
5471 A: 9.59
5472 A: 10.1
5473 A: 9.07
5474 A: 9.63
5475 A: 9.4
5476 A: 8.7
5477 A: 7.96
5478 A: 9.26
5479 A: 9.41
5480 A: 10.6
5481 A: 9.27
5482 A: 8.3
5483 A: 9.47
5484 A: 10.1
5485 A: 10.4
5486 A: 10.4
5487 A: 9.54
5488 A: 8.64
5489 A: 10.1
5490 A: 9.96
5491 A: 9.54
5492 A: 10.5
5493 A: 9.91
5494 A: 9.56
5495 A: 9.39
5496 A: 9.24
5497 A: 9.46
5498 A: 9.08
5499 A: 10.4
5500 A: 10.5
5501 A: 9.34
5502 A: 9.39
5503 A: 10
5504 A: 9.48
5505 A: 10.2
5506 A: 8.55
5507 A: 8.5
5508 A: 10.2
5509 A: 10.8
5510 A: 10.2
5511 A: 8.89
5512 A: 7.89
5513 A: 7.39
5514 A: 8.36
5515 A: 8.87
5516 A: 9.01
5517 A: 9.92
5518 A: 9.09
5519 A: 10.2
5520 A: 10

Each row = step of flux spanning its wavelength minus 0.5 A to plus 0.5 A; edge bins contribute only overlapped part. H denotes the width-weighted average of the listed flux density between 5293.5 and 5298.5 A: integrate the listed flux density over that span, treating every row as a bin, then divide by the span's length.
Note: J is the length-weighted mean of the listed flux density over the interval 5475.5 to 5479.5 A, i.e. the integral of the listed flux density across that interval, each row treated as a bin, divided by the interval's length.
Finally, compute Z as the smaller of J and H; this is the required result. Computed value 8.3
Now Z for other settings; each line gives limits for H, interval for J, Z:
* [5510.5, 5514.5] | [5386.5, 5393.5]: 8.1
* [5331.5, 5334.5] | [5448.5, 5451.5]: 8.7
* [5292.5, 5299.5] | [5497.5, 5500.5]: 8.4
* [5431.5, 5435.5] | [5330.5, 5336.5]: 8.2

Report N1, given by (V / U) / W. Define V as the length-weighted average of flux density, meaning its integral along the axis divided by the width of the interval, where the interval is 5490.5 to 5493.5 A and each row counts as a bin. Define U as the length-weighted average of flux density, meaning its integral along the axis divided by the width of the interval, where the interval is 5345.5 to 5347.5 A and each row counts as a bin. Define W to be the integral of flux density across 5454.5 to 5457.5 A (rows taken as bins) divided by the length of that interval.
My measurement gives 0.137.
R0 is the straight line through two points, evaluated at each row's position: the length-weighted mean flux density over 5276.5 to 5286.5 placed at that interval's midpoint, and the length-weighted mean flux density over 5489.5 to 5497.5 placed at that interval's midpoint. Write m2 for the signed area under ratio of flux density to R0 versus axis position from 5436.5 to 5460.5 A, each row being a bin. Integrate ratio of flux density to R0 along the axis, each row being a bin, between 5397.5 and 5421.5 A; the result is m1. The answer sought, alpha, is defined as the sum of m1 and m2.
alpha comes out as 45.7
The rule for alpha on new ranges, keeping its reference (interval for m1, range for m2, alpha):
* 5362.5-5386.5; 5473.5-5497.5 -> 47.3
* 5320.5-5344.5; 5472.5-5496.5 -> 45.2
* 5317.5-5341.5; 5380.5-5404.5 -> 44.8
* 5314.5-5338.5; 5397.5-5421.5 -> 44.8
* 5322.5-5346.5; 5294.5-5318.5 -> 45.8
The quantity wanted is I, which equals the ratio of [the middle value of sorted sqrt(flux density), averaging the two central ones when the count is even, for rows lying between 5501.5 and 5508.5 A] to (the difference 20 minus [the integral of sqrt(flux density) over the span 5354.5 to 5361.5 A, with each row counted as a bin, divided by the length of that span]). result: 0.183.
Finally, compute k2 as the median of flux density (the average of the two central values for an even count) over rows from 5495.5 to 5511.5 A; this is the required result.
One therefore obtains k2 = 9.5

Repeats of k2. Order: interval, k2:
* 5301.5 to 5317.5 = 9.6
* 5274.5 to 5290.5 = 8.9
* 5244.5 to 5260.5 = 8.6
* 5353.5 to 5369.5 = 9.5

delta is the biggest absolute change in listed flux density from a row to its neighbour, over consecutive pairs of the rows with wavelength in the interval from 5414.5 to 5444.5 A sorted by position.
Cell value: 2.48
